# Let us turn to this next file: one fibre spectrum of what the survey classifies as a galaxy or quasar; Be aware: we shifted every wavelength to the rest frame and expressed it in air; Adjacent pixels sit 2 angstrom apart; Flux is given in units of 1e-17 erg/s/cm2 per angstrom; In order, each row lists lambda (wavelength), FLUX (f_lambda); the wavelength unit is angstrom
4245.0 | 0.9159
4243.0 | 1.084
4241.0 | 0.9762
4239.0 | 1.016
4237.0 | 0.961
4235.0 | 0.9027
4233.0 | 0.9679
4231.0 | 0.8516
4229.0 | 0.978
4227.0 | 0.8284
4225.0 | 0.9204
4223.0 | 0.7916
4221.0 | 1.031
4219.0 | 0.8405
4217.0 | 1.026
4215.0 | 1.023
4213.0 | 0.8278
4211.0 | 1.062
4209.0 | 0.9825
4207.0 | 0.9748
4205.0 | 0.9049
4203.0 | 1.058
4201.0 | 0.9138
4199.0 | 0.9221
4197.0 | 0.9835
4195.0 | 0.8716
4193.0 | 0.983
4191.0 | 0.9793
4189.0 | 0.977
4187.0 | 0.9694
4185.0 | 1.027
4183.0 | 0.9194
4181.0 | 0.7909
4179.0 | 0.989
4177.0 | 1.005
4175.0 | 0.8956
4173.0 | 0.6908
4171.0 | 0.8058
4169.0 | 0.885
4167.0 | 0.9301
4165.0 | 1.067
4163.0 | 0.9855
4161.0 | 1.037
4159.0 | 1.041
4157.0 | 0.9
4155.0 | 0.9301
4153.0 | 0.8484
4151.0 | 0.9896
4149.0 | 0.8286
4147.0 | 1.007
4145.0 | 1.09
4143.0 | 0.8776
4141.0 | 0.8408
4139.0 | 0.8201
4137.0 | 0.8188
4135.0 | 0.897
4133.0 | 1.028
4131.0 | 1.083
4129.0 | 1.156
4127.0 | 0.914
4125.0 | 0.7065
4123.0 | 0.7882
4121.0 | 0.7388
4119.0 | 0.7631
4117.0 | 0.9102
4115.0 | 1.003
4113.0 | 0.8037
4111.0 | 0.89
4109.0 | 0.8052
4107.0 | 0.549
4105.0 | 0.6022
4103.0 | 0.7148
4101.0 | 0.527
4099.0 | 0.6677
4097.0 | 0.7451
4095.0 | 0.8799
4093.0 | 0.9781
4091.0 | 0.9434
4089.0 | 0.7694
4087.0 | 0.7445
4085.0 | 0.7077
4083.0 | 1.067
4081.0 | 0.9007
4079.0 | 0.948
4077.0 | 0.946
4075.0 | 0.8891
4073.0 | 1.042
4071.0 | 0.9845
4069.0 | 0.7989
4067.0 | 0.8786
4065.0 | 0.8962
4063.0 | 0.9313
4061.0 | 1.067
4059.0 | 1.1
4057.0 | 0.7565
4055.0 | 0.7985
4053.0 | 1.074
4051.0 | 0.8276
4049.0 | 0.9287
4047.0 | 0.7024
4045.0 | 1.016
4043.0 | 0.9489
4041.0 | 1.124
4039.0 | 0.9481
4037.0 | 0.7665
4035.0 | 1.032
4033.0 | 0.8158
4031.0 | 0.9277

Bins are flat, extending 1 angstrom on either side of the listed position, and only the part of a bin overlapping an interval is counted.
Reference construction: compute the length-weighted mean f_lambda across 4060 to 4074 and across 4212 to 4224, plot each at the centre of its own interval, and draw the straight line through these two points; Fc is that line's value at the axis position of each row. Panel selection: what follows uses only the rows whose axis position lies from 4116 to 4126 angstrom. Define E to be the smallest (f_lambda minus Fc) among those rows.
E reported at -0.23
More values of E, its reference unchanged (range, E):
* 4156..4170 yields -0.04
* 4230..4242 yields -0.07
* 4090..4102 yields -0.41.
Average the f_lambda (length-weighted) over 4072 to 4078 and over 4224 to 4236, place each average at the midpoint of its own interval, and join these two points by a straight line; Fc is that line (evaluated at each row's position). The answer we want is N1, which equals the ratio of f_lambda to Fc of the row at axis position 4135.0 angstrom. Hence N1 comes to 0.95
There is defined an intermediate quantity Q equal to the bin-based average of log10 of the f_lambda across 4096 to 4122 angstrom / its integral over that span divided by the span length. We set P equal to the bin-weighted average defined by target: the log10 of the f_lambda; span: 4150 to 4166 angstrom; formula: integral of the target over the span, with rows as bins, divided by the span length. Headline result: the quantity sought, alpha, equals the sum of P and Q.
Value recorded -0.146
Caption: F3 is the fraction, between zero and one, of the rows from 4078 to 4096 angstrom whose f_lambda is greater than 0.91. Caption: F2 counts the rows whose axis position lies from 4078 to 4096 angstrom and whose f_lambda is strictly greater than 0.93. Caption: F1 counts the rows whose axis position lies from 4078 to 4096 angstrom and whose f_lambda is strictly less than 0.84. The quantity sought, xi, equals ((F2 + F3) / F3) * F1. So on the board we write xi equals 30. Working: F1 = 3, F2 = 4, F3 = 0.44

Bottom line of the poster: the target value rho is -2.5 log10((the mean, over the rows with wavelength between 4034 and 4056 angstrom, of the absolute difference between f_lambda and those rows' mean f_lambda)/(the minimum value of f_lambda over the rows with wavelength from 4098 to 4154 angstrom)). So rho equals 1.7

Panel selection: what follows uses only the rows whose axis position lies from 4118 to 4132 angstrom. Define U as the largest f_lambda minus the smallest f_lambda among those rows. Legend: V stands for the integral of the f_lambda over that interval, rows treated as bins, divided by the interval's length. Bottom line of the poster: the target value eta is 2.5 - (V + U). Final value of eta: 1.17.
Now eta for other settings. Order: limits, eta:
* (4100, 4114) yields 1.44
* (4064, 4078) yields 1.34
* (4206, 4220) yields 1.30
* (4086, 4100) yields 1.37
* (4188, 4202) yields 1.44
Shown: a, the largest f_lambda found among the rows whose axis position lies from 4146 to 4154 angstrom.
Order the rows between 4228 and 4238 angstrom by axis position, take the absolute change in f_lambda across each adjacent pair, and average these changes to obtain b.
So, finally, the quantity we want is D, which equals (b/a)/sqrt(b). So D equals 0.30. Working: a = 1.007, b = 0.092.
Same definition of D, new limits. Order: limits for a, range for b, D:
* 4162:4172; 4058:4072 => 0.27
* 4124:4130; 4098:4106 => 0.33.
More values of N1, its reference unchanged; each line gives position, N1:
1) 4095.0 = 0.92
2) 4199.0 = 1.00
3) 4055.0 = 0.83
